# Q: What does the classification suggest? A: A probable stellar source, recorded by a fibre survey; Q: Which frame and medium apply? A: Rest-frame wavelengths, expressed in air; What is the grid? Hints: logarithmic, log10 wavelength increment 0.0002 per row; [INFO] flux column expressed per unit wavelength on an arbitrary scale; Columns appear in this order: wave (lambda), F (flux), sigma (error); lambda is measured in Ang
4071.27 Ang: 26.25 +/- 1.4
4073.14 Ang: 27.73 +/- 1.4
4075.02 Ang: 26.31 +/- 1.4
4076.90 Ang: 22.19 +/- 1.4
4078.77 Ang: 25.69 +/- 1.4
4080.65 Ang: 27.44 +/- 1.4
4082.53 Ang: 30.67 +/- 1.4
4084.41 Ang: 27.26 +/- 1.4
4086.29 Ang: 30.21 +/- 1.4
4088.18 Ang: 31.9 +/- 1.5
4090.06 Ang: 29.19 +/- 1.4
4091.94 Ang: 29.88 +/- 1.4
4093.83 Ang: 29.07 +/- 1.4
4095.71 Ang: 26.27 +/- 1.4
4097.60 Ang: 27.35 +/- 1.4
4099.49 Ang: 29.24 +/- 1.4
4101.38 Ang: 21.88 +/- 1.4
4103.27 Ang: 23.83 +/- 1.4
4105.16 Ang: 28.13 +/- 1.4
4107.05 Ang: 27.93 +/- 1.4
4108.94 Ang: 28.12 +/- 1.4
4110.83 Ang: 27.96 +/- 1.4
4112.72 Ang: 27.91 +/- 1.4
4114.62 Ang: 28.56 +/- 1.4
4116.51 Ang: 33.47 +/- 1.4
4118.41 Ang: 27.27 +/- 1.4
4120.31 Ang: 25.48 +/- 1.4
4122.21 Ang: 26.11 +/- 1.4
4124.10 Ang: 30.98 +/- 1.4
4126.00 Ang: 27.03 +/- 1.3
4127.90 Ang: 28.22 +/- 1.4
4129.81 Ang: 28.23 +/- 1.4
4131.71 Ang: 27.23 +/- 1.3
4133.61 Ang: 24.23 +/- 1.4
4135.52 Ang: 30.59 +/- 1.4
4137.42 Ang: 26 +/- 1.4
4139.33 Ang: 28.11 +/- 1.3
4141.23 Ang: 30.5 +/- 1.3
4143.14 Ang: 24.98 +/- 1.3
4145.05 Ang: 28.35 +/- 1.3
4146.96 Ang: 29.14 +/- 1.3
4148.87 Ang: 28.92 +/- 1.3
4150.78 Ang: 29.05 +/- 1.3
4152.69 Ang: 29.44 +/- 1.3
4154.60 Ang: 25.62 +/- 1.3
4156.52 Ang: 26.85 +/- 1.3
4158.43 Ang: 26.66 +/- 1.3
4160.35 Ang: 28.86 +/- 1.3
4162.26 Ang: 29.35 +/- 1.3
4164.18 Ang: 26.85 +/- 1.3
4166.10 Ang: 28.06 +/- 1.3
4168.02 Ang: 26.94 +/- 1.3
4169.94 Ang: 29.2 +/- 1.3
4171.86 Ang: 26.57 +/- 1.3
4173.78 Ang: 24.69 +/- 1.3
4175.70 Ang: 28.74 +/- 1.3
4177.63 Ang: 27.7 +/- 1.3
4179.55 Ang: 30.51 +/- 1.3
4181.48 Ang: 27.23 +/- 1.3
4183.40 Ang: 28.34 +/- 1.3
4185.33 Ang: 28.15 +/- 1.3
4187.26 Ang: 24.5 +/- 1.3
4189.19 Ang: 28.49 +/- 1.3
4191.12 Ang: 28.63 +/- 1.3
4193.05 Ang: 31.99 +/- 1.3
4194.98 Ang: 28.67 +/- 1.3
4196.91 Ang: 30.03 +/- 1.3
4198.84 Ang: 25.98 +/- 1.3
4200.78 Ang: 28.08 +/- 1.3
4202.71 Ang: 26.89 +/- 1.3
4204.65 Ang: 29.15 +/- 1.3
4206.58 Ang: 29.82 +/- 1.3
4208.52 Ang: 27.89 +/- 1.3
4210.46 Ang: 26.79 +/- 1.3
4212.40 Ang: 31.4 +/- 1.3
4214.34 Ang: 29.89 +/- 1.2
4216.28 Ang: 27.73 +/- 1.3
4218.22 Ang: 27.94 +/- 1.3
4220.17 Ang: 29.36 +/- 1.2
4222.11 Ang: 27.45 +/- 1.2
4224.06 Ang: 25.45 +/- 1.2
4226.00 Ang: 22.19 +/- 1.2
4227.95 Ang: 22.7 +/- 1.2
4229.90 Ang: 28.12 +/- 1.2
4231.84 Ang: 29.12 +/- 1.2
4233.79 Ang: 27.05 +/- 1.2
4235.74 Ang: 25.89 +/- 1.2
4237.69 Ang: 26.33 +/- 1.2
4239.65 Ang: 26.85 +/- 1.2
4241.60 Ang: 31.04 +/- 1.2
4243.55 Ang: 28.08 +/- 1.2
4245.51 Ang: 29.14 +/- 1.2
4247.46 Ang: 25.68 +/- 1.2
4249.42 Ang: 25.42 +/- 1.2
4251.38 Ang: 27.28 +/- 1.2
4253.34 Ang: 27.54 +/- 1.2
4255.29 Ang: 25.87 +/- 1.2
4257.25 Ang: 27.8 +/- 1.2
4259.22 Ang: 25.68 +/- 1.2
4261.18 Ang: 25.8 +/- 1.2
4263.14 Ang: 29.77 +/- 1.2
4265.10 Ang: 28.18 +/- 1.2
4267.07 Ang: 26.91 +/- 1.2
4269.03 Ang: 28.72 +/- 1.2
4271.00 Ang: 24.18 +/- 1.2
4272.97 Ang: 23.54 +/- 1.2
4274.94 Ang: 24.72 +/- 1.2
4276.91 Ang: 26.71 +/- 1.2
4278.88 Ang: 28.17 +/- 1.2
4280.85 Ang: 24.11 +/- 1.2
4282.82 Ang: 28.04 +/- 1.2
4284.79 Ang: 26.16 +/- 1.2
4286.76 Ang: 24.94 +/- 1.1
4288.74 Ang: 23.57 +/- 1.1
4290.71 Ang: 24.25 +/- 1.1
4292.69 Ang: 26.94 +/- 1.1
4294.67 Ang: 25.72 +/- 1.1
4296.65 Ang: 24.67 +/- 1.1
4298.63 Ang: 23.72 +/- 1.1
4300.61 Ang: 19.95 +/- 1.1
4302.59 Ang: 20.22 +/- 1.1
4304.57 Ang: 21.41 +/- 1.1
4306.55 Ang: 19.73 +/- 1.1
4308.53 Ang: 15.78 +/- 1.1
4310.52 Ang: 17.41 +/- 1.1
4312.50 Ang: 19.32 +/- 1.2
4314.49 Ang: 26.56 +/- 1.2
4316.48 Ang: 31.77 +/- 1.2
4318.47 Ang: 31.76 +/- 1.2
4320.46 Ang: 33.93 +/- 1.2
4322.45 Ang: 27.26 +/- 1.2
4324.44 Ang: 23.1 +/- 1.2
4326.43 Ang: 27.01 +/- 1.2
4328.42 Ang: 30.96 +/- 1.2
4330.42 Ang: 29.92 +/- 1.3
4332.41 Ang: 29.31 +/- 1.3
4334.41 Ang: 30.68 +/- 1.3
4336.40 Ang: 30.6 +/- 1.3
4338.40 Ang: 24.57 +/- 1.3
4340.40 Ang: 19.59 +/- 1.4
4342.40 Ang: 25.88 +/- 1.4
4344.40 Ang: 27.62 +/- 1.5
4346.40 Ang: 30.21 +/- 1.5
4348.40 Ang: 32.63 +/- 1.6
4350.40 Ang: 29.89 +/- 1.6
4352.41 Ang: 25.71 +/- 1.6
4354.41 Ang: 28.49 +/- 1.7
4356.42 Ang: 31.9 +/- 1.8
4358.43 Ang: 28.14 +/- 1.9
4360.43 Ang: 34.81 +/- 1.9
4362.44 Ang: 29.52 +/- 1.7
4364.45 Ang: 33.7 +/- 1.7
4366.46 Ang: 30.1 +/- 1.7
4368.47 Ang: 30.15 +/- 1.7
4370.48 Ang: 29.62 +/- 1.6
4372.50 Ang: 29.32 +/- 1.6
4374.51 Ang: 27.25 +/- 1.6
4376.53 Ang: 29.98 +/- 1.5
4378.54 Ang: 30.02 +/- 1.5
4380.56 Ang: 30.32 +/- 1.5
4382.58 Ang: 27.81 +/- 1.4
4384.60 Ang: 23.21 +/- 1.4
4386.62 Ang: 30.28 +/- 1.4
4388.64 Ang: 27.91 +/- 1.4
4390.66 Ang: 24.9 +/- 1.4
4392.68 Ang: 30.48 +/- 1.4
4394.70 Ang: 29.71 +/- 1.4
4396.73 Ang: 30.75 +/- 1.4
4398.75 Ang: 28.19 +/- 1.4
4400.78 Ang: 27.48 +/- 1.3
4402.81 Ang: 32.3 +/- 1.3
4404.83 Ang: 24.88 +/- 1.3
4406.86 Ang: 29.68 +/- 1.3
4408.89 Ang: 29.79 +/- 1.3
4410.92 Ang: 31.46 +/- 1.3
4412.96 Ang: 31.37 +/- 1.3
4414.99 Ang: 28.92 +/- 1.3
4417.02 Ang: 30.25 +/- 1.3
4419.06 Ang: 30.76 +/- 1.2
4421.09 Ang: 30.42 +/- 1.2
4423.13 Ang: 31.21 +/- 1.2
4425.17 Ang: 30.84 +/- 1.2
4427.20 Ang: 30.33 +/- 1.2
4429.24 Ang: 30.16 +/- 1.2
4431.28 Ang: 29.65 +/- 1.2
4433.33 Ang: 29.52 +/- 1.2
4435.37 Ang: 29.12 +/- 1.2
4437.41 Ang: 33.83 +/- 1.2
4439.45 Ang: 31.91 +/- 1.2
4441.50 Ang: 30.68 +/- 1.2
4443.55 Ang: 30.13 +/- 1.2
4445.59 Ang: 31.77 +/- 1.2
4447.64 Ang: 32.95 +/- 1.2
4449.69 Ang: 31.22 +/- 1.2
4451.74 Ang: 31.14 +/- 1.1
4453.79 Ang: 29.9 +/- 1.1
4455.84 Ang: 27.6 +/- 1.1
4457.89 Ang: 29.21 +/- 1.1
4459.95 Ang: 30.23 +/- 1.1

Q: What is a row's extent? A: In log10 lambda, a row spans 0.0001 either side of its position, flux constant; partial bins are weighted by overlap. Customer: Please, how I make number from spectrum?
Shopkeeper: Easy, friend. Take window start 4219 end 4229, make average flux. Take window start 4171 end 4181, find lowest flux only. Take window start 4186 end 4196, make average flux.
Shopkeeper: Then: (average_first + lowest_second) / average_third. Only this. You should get 1.76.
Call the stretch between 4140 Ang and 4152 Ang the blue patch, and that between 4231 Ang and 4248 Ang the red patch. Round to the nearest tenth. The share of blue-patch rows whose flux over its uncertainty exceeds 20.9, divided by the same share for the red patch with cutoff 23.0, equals 1.9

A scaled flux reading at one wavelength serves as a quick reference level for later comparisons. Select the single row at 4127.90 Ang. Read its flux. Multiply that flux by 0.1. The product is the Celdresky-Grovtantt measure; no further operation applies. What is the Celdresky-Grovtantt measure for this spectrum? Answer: 2.82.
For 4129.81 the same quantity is 2.82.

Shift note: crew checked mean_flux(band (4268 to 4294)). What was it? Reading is 25.7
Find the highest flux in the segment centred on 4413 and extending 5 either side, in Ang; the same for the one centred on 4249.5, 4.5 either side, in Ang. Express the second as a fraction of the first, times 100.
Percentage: 93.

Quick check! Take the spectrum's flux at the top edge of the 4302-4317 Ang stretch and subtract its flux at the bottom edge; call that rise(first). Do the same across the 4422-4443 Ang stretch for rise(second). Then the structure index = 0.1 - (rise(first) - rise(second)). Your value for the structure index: -12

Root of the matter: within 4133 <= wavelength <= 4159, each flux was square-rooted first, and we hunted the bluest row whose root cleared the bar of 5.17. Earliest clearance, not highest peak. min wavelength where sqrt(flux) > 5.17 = 4135.52 Ang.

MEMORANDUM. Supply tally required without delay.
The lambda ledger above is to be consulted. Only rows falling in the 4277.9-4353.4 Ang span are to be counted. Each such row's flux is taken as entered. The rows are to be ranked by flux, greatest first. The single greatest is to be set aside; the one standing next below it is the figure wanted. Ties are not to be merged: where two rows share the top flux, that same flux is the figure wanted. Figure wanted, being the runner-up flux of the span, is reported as 32.63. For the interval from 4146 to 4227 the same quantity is 31.4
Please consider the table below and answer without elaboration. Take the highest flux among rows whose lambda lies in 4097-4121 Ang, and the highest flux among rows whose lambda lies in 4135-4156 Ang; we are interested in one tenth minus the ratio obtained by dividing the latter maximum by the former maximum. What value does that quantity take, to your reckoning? -0.81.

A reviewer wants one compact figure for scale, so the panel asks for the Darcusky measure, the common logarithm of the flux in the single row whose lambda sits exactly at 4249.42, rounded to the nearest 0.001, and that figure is 1.405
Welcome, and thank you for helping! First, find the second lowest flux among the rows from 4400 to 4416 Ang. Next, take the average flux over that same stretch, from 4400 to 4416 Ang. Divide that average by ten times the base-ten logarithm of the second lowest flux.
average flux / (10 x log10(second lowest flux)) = 2.05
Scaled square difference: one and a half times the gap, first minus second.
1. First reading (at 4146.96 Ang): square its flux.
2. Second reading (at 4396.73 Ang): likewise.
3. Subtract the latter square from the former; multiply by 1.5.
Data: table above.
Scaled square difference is -145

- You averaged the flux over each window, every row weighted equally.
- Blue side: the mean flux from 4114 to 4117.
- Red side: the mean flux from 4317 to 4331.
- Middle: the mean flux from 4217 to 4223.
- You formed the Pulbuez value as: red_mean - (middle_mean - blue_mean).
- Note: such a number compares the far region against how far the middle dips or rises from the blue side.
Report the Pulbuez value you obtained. 31.9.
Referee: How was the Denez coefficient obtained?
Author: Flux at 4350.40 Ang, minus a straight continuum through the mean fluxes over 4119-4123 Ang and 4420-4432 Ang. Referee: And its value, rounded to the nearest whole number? 1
